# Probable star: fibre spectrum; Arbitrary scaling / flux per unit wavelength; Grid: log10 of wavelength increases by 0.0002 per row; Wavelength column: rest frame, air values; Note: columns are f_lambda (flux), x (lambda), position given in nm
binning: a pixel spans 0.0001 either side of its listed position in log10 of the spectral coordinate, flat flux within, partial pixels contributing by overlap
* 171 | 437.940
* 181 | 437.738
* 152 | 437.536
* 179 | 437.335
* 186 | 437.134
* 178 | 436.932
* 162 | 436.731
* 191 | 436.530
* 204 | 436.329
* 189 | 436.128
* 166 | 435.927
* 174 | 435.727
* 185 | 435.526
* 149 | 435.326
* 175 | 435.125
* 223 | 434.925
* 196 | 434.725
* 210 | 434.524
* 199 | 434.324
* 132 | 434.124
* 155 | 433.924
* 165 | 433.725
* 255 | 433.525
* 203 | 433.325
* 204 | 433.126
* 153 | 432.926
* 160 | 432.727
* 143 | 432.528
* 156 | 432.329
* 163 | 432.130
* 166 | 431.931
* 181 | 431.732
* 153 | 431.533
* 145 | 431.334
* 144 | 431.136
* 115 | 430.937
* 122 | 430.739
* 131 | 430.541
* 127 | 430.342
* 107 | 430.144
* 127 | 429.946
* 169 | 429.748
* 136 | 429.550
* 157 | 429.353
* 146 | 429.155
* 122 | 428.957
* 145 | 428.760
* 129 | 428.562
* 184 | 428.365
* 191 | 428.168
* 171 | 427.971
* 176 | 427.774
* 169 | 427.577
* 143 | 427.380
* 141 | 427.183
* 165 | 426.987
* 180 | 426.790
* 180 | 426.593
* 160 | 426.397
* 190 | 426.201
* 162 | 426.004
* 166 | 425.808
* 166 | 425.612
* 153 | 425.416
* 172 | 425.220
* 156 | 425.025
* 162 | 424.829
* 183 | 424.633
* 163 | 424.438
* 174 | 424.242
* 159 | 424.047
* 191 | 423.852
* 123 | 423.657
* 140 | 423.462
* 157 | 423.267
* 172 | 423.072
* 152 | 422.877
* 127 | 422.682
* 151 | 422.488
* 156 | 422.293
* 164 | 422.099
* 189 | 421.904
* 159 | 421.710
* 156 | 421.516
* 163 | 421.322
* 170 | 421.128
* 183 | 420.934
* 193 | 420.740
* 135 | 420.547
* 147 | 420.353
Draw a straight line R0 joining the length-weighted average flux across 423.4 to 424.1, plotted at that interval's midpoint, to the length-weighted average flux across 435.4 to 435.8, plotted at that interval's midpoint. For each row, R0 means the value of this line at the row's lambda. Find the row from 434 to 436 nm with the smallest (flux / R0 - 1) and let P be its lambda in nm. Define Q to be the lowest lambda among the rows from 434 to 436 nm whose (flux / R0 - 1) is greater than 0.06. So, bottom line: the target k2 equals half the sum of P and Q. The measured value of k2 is 434.22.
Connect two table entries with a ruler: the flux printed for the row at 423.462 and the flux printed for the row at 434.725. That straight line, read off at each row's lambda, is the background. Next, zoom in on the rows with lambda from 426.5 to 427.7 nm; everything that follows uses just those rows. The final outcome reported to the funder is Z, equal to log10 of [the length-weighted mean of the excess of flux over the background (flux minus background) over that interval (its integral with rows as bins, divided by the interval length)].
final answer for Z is 0.71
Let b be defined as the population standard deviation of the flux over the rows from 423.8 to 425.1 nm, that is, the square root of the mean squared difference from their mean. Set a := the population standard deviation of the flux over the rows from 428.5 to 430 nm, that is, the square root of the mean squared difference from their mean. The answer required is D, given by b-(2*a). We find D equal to -18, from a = 15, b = 12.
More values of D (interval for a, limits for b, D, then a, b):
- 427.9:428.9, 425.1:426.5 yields -36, 24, 11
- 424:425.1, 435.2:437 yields -3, 9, 16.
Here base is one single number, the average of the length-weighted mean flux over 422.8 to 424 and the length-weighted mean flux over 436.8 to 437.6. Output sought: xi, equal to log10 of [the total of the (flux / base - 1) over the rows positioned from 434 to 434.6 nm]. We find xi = -0.6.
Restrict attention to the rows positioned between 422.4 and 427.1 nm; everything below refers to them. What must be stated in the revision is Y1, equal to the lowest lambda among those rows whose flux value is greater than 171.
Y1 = 423.072 nm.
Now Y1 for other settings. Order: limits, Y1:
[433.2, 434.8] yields 433.325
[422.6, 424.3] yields 423.072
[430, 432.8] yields 431.732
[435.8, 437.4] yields 436.128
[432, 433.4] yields 433.126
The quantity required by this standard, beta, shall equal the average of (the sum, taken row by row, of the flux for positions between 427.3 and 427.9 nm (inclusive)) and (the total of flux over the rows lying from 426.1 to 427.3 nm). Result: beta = 752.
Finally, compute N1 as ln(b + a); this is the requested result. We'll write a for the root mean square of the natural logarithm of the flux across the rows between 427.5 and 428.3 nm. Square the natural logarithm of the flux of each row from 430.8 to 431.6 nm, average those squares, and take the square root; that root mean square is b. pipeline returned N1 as 2.31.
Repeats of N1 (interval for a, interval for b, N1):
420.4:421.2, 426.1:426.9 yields 2.33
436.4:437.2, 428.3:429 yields 2.32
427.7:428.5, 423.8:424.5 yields 2.34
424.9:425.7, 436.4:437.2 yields 2.33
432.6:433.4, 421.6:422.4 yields 2.33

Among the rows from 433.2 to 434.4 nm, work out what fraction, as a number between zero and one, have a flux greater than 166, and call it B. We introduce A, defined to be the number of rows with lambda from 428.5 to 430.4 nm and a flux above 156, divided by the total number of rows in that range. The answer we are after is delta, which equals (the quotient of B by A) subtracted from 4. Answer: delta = 1.5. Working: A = 0.20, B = 0.5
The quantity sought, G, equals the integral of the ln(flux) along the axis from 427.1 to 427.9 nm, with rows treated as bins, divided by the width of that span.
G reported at 5.06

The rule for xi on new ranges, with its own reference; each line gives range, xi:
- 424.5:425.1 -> -1.5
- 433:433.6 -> 0.0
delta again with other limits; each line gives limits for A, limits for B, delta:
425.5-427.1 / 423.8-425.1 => 3.6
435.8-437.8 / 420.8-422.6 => 3.6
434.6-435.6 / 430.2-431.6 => 4.0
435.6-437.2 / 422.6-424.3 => 3.7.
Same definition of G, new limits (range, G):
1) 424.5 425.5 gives 5.11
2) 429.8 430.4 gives 4.81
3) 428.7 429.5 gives 4.95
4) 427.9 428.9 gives 5.08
